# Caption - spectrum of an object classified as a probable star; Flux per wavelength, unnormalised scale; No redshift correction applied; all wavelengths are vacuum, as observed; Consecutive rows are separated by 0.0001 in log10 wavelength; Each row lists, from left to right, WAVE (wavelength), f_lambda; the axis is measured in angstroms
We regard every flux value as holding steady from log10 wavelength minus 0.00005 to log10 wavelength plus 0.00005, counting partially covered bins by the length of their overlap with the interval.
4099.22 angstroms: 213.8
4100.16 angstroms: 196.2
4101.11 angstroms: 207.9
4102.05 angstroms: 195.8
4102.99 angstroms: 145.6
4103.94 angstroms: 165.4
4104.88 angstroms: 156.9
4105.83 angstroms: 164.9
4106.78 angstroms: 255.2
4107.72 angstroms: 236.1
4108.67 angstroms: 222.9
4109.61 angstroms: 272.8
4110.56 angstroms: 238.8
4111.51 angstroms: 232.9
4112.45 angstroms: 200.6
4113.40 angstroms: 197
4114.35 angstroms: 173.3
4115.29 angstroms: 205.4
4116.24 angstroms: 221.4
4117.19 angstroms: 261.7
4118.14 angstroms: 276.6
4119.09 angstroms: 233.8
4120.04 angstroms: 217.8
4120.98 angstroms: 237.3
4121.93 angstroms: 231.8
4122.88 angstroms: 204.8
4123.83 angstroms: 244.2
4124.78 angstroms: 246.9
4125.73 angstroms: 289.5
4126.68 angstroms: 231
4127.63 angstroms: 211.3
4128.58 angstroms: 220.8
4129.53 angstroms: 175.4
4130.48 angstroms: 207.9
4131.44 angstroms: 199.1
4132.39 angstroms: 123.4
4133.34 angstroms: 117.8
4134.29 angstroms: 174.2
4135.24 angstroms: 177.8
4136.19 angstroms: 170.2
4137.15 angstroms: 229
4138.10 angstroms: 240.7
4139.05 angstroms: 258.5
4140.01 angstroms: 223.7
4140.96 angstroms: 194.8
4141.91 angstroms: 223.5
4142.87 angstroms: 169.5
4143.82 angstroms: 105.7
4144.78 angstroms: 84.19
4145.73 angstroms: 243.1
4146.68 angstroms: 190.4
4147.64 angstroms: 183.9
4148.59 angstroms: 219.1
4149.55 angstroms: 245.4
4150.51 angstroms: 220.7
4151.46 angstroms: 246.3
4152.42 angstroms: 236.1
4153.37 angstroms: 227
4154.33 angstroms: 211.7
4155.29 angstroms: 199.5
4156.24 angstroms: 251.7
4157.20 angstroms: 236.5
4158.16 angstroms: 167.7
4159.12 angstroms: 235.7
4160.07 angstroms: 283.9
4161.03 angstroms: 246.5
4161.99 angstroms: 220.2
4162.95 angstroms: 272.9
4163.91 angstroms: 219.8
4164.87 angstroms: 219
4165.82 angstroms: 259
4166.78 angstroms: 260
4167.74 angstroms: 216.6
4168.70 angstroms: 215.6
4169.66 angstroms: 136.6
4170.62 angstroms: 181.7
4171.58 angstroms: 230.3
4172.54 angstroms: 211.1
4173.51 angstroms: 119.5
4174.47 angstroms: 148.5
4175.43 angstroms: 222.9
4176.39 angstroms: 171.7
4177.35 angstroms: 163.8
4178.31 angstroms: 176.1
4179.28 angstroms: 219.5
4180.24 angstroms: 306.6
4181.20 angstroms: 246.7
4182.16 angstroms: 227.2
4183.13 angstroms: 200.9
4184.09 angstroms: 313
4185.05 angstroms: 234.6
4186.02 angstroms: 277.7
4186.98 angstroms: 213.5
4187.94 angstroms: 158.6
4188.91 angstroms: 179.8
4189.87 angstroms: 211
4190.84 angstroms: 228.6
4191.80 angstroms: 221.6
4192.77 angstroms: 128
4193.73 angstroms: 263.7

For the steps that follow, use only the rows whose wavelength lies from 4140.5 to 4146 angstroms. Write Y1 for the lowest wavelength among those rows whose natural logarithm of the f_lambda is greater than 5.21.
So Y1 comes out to 4140.96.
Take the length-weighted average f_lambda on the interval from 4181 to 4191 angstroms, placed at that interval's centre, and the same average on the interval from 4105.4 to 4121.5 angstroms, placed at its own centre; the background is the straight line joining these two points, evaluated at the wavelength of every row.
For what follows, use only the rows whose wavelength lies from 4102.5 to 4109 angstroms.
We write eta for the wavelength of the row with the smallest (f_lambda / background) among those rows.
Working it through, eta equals 4102.99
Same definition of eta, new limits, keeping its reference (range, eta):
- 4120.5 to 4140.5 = 4133.34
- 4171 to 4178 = 4173.51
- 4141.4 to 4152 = 4144.78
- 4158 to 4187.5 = 4173.51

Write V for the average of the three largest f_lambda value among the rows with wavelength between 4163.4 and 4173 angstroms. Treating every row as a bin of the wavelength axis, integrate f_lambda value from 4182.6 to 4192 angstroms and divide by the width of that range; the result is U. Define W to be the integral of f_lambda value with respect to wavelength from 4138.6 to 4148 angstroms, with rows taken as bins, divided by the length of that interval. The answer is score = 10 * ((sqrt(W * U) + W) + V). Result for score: 6422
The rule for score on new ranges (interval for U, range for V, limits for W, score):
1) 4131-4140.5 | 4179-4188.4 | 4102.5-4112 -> 7084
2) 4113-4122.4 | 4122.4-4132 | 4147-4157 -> 7090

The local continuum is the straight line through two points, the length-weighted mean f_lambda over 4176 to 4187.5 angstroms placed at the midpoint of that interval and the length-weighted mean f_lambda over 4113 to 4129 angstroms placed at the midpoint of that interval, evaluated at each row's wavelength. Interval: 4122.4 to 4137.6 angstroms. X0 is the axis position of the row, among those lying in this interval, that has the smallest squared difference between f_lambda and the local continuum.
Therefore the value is 4137.15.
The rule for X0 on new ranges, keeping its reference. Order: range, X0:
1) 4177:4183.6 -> 4182.16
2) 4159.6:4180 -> 4171.58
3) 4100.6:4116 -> 4111.51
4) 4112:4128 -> 4126.68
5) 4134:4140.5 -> 4137.15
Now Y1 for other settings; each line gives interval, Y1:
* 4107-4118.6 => 4107.72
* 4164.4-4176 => 4164.87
